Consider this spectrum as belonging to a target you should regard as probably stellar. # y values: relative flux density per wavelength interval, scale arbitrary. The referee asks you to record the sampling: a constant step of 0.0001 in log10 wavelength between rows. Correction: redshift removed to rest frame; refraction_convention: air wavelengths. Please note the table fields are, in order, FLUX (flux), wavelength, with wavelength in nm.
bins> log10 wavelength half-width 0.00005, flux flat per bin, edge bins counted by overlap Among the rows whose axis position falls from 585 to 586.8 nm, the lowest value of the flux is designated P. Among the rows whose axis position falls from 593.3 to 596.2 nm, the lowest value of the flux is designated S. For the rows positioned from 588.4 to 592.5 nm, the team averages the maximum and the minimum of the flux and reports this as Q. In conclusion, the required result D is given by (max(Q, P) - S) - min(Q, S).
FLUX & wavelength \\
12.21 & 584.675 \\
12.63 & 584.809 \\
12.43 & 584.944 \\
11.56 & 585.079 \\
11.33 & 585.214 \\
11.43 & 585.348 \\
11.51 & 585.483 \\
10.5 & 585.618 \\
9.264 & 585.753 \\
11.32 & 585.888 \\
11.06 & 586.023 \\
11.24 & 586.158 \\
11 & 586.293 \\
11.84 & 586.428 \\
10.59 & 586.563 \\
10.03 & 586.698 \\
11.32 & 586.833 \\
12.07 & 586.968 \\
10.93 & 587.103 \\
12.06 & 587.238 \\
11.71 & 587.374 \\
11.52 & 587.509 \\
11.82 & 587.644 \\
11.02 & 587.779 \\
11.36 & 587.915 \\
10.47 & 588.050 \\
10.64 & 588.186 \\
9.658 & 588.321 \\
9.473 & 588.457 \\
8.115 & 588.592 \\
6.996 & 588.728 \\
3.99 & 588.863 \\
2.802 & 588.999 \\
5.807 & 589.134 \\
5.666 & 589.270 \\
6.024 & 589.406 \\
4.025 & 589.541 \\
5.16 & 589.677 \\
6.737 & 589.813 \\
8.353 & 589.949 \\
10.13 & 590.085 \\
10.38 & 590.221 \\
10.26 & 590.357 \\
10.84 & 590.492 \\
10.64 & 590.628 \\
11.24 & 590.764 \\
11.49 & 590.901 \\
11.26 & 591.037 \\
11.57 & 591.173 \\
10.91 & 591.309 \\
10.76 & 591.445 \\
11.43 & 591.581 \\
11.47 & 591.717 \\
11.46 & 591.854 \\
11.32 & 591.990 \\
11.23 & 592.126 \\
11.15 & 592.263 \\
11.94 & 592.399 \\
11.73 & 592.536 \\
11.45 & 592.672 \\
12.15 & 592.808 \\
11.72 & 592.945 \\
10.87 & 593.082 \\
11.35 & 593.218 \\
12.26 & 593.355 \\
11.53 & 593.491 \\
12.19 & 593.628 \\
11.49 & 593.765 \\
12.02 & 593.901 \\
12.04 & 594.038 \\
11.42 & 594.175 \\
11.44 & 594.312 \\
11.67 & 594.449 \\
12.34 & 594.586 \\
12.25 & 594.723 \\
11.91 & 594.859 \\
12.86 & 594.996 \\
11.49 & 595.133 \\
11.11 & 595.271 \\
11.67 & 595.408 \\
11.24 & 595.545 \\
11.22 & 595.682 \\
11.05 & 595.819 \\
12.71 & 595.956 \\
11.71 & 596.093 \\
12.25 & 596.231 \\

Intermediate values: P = 9.264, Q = 7.4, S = 11.05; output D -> -9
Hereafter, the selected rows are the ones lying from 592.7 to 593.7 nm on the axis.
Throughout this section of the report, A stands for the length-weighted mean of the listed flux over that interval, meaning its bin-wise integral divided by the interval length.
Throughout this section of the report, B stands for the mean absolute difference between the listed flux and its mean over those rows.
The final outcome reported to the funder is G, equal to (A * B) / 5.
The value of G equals 0.95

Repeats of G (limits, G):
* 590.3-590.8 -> 0.63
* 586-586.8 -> 0.95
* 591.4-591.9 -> 0.59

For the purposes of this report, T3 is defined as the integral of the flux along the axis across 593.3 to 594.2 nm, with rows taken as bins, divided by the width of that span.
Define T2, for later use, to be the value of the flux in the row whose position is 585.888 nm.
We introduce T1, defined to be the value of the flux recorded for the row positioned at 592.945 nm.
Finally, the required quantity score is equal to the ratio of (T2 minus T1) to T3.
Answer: -0.034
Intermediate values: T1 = 11.72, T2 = 11.32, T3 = 11.9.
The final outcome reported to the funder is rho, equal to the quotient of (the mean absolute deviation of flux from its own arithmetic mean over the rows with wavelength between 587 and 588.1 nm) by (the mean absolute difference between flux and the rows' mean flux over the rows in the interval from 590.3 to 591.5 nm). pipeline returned 1.2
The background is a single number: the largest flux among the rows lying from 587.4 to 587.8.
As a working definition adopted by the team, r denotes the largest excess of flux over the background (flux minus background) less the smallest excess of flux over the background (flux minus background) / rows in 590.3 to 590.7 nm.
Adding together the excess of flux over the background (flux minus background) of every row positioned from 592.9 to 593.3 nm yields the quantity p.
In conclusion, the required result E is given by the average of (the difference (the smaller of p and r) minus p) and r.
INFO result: 0.29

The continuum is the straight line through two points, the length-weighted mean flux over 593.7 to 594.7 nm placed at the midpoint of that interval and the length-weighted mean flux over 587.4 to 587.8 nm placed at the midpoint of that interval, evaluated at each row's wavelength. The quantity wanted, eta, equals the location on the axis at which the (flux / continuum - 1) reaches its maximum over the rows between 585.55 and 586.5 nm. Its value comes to 586.428 nm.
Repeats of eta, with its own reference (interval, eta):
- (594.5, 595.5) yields 594.996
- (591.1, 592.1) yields 591.173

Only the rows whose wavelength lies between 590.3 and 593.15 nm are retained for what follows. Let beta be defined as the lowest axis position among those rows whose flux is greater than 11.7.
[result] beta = 592.399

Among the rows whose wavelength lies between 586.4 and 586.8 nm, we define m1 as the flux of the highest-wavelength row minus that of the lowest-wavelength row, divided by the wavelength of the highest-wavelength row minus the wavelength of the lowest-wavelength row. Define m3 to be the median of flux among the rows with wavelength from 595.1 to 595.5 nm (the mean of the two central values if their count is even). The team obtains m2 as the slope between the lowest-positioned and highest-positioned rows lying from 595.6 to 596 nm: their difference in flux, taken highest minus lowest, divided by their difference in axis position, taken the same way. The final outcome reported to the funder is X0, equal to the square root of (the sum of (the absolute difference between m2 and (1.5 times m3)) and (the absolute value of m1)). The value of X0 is 4.30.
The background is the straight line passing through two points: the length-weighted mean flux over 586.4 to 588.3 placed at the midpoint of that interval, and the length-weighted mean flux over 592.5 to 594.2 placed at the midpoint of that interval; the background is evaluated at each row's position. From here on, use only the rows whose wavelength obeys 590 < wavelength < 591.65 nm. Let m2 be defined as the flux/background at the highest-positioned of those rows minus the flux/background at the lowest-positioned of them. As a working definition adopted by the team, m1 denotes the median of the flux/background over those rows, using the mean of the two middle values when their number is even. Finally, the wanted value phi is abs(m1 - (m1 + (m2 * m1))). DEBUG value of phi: 0.097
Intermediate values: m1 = 0.945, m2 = 0.10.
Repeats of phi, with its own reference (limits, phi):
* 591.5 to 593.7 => 0.049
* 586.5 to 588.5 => 0.111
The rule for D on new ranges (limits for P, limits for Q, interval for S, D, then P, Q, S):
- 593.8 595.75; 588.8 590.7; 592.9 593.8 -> -7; 11.11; 6.8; 10.87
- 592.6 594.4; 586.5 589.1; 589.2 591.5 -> 3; 10.87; 7.4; 4.025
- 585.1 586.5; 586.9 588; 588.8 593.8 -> 6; 9.264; 11.5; 2.802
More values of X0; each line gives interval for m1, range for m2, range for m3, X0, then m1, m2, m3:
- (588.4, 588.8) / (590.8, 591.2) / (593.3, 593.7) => 5.21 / -9.1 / 0.3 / 12.19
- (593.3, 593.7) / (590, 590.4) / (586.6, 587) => 4.09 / -0.3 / 0.5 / 11.32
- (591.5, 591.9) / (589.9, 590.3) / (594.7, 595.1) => 3.32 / 0.1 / 7.5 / 12.25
